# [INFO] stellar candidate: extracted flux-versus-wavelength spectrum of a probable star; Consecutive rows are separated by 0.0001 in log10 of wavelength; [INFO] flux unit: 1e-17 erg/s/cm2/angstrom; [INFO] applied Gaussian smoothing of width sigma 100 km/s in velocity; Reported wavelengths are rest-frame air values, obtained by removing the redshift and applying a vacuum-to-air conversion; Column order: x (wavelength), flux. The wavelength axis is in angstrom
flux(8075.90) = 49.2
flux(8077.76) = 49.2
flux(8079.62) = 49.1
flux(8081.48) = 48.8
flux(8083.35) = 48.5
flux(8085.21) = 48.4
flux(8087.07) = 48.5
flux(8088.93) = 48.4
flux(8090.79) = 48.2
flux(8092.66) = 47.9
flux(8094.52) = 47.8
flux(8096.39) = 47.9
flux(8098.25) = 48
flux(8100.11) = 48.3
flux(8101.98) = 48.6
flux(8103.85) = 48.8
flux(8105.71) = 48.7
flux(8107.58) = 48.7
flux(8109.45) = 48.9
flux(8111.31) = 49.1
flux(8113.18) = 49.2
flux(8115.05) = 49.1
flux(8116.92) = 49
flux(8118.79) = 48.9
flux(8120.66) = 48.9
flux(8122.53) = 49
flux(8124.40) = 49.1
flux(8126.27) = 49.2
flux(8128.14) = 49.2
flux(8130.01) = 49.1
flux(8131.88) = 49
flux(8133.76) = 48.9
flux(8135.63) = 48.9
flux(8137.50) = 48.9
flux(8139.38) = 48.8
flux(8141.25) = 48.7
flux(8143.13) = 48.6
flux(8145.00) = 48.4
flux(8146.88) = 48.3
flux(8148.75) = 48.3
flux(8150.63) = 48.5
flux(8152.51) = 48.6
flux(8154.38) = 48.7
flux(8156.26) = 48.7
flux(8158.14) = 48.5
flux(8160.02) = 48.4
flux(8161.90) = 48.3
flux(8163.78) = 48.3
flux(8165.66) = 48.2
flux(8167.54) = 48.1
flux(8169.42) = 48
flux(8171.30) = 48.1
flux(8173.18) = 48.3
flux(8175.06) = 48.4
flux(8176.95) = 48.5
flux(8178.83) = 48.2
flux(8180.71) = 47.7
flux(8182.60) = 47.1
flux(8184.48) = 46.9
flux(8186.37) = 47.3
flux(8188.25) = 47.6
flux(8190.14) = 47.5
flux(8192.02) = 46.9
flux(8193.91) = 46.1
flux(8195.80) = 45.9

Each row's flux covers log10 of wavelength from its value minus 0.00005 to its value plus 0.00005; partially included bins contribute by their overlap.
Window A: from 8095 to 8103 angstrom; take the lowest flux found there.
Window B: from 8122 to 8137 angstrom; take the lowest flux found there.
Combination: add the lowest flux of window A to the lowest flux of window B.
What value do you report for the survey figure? 96.8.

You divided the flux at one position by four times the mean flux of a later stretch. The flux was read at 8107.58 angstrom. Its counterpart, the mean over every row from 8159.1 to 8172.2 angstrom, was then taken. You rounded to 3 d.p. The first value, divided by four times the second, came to 0.253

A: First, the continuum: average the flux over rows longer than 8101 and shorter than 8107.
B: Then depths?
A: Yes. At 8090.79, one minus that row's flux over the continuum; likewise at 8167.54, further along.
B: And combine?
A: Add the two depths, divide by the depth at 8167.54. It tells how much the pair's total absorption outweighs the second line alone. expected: 1.8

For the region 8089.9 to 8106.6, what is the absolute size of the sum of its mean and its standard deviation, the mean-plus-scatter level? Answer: 48.6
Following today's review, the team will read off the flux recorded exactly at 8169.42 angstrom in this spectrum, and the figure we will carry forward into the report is 48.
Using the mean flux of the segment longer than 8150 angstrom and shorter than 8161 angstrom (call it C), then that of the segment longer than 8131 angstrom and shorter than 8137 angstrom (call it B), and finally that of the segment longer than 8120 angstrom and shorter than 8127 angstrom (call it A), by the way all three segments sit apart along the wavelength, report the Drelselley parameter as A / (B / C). 48.7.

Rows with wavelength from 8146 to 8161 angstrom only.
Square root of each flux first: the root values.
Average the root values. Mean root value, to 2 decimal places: 6.96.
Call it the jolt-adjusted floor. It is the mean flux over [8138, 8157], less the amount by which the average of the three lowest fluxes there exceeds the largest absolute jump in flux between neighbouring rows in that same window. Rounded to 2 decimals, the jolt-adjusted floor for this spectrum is 0.43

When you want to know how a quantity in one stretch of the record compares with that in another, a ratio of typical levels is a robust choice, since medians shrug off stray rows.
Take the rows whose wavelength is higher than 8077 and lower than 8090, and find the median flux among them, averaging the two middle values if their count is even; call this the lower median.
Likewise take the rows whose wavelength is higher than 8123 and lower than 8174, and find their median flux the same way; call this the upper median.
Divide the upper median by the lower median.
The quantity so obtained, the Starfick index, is 1.002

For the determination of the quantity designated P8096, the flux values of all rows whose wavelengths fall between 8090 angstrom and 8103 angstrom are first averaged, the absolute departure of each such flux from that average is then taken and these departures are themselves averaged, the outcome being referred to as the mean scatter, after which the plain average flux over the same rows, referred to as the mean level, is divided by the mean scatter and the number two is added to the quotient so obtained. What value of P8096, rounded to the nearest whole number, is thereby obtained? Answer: 212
